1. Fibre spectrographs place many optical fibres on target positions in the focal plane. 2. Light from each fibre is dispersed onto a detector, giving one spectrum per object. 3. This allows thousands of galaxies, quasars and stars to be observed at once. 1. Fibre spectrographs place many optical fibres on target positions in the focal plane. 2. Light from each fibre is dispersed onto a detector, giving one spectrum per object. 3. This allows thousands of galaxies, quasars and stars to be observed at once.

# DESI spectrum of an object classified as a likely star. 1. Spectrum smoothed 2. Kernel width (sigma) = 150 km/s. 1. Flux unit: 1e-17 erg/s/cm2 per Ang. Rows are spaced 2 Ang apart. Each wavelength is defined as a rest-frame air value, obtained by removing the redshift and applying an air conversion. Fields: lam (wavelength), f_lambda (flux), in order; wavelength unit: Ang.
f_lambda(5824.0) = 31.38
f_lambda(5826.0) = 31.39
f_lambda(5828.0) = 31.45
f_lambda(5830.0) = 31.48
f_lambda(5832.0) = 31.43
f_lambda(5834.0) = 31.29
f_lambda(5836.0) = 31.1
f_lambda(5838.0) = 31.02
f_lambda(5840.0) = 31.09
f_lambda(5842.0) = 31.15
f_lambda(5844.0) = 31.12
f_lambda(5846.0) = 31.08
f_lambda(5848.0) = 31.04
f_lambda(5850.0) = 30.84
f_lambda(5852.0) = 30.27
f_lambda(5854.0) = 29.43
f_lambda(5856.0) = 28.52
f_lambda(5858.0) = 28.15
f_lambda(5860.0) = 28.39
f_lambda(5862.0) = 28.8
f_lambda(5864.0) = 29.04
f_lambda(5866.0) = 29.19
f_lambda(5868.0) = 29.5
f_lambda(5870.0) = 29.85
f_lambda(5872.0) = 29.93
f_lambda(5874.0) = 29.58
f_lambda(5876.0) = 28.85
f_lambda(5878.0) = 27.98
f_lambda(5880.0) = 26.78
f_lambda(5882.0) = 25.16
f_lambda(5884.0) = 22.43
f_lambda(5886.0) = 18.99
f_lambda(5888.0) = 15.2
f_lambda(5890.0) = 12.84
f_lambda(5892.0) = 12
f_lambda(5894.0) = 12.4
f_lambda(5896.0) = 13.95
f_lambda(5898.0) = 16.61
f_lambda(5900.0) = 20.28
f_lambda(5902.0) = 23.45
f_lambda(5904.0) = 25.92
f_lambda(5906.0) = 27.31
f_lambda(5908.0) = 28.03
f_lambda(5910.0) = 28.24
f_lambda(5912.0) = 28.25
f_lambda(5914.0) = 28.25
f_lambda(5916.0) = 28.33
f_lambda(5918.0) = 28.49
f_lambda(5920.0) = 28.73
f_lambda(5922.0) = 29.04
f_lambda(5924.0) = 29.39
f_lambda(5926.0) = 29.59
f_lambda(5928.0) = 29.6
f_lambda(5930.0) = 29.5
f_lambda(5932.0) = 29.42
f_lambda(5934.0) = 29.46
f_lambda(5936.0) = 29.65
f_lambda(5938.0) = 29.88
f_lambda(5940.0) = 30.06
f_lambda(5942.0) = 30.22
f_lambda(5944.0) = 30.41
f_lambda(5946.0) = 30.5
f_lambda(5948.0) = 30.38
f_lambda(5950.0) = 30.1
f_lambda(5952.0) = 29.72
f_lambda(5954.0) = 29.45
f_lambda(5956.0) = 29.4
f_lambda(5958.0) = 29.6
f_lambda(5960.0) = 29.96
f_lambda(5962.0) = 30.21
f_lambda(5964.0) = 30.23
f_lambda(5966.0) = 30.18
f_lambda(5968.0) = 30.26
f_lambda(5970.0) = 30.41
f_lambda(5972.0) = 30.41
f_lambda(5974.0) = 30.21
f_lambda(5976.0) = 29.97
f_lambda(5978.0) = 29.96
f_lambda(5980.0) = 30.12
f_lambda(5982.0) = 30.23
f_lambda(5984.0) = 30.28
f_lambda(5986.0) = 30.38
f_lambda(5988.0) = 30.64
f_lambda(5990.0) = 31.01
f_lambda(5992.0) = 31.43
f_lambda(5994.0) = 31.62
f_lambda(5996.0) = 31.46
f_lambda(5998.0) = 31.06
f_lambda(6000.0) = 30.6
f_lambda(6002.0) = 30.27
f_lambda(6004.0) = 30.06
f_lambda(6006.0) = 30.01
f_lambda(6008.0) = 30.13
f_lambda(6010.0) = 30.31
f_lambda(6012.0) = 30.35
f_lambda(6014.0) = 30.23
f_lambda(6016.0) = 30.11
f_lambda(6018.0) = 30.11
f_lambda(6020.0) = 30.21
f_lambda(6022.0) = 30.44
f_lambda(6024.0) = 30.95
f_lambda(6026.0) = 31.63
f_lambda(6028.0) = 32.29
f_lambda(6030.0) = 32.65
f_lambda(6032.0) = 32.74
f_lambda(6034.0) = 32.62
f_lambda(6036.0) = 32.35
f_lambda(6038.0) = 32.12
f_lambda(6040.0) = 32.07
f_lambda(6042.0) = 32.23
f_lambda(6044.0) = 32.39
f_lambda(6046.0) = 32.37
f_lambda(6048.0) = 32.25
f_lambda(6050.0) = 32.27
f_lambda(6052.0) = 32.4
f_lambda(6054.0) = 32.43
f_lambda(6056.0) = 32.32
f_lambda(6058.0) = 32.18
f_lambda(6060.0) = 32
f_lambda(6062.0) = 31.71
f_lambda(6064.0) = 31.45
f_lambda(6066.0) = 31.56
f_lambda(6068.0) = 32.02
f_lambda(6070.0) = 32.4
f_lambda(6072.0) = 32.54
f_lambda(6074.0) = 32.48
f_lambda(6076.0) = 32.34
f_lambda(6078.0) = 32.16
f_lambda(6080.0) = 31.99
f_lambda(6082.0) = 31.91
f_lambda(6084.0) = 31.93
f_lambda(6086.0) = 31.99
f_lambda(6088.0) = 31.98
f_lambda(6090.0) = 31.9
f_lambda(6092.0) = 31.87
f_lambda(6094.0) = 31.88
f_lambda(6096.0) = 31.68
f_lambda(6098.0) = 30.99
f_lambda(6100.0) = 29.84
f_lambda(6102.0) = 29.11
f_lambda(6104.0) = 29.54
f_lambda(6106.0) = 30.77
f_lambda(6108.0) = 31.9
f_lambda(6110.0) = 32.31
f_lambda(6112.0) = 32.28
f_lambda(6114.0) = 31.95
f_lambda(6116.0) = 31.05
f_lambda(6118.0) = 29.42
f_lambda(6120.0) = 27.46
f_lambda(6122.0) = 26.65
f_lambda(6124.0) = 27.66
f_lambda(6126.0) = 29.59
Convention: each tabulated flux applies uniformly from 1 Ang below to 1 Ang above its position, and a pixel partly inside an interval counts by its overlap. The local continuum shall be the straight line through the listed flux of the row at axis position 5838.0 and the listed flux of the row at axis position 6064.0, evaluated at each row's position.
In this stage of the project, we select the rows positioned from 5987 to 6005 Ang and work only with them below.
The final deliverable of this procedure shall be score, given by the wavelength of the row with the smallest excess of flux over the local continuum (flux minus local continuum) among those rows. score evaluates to 6004.0 Ang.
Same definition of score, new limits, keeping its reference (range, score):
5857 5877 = 5858.0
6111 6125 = 6122.0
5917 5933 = 5918.0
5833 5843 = 5838.0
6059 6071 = 6064.0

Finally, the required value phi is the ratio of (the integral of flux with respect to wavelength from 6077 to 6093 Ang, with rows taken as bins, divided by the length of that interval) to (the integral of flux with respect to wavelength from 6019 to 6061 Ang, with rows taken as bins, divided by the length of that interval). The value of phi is 1.00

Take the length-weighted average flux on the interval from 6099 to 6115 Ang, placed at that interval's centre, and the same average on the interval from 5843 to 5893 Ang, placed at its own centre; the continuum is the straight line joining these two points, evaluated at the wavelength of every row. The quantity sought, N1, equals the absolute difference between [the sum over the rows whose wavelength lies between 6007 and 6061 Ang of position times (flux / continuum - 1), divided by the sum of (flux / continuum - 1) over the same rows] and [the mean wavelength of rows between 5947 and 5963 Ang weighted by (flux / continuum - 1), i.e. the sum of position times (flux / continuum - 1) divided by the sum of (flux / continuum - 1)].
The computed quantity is 83.1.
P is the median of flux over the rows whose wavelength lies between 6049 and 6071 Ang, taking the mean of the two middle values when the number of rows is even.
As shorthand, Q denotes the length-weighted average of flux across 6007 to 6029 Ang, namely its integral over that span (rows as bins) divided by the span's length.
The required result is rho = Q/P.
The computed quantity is 0.95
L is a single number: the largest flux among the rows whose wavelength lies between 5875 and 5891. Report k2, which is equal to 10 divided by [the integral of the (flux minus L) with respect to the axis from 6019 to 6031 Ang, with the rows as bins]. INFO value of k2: 0.3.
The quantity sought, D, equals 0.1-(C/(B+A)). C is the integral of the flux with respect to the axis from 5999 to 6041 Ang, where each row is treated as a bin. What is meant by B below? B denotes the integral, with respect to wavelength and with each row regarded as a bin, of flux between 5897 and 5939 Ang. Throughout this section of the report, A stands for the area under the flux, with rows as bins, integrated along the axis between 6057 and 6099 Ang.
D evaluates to -0.42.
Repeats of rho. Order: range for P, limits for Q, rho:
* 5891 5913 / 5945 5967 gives 1.28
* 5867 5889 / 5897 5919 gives 0.92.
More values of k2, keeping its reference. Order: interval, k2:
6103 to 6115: 0.3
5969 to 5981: 0.6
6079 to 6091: 0.3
